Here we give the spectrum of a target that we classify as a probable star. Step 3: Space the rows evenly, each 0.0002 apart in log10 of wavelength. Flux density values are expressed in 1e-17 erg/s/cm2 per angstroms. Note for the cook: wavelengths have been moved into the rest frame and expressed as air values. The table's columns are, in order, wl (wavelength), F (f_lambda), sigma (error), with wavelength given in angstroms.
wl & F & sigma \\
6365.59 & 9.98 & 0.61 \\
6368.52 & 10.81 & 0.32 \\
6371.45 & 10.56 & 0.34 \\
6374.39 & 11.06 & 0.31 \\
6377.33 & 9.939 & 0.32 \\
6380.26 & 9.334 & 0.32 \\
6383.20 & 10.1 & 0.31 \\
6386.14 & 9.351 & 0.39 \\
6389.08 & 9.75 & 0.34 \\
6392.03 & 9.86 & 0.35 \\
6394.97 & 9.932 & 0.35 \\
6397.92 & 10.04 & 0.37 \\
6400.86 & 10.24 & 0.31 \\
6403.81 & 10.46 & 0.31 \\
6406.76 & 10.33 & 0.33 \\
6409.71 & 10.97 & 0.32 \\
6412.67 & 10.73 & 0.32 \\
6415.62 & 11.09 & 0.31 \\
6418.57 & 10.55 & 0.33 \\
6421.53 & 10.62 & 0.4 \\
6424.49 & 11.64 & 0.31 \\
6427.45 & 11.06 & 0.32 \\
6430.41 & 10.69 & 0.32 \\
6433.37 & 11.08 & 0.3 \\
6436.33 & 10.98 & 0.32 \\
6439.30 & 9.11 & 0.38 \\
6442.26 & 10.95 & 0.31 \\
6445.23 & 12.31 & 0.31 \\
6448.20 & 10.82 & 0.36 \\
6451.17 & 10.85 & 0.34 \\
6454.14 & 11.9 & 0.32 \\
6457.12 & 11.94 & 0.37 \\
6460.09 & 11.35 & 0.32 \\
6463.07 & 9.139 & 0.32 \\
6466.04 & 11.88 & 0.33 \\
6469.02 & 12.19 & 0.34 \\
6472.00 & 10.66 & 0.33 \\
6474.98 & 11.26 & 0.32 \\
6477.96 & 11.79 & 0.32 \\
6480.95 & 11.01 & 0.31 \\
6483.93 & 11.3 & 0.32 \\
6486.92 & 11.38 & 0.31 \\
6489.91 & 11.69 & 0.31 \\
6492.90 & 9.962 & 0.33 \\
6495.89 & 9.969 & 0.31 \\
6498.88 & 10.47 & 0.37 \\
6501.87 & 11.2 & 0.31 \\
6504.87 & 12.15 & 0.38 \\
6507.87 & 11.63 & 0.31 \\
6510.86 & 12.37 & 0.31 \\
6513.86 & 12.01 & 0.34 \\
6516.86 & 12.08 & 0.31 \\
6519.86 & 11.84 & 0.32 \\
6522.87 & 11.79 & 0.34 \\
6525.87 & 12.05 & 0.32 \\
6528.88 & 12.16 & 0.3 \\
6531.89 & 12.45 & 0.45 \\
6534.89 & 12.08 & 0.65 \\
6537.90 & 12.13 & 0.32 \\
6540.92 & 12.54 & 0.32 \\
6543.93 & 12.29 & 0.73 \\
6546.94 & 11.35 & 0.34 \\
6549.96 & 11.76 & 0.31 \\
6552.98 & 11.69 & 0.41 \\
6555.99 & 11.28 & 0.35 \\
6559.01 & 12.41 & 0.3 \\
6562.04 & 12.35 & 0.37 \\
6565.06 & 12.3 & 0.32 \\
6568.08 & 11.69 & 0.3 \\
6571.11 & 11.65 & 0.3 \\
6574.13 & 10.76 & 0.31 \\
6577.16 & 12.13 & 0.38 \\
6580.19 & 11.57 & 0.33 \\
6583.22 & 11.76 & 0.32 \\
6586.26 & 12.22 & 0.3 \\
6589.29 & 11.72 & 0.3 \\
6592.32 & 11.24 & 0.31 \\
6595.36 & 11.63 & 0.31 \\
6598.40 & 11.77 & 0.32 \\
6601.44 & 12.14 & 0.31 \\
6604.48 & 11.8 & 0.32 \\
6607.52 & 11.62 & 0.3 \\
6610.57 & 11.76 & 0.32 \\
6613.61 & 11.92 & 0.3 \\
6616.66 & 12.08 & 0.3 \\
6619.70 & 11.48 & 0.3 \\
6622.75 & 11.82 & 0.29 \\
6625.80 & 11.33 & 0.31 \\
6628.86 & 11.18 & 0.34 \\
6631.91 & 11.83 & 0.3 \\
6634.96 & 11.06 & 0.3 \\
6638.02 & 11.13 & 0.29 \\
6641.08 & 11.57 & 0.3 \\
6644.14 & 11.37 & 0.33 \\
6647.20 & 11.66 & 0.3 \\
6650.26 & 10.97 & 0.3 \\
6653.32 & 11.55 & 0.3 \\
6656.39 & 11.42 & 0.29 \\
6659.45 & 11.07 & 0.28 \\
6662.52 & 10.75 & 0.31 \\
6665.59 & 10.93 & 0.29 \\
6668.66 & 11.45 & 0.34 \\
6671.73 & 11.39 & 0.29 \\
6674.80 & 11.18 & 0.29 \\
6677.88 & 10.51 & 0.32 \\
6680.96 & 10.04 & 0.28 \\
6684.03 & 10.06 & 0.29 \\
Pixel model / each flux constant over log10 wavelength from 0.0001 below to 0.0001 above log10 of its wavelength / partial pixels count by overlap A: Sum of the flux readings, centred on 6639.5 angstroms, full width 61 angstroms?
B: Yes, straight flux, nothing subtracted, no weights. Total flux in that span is 228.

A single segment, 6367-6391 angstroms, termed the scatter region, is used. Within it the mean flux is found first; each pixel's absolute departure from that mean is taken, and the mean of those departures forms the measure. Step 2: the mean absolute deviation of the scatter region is 0.5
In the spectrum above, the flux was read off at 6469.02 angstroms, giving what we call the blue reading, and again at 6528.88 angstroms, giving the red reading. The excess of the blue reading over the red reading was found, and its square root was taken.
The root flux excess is 0.17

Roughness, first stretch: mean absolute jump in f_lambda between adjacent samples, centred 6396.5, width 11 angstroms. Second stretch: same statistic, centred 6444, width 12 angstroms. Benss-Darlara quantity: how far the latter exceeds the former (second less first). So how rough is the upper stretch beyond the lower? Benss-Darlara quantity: 1.4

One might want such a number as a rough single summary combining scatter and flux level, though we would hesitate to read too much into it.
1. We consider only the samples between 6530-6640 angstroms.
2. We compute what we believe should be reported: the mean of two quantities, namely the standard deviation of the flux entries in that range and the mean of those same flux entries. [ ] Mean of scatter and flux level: 6.10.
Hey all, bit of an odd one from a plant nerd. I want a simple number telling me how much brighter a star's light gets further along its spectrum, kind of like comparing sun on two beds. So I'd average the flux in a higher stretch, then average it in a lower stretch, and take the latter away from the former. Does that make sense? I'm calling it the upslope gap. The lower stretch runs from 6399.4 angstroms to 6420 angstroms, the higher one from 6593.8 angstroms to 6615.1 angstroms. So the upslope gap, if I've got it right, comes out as 1.2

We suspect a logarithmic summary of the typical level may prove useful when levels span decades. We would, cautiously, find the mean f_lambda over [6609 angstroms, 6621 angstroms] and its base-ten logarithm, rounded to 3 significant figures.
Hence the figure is 1.07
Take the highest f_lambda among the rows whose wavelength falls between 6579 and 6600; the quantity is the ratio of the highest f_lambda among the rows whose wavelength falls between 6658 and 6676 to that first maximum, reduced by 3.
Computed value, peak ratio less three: -2.06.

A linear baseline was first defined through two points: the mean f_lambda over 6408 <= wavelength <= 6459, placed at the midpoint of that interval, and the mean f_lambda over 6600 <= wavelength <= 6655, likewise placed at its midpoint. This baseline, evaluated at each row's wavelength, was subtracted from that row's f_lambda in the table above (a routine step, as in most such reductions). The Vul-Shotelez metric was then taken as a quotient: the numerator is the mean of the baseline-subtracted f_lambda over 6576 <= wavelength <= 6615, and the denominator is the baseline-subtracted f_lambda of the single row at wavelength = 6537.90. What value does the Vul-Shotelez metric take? 0.4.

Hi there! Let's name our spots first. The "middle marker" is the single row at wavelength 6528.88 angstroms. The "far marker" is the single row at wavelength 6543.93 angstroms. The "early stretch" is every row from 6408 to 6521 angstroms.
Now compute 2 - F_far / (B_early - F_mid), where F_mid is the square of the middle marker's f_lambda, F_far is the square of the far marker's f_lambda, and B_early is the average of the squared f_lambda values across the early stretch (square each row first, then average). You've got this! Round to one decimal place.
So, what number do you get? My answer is 8.7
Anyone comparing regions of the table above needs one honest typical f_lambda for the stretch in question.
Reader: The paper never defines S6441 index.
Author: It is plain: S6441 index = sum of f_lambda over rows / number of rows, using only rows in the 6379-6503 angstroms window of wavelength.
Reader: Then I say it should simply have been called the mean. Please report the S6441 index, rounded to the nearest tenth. 10.8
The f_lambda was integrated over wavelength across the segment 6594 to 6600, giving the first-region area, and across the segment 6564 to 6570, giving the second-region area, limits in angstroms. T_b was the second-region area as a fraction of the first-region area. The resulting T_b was 1.02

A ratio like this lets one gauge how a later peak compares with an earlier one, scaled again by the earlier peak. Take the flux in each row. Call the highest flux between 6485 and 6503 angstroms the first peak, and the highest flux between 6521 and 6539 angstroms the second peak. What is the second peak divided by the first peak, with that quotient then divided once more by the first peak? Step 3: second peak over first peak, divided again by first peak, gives 0.091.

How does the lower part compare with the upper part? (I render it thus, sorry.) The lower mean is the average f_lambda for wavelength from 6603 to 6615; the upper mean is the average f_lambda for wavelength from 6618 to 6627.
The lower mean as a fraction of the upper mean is 1.02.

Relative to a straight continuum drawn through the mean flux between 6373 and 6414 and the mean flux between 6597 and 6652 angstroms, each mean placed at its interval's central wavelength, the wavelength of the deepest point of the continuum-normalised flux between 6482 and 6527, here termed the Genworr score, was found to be 6495.89 angstroms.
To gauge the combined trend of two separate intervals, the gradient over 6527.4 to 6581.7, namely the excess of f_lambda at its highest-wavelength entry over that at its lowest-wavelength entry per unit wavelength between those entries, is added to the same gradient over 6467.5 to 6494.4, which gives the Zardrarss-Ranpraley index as -0.10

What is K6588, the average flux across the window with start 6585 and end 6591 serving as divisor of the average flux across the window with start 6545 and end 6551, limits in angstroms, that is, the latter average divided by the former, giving 0.97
